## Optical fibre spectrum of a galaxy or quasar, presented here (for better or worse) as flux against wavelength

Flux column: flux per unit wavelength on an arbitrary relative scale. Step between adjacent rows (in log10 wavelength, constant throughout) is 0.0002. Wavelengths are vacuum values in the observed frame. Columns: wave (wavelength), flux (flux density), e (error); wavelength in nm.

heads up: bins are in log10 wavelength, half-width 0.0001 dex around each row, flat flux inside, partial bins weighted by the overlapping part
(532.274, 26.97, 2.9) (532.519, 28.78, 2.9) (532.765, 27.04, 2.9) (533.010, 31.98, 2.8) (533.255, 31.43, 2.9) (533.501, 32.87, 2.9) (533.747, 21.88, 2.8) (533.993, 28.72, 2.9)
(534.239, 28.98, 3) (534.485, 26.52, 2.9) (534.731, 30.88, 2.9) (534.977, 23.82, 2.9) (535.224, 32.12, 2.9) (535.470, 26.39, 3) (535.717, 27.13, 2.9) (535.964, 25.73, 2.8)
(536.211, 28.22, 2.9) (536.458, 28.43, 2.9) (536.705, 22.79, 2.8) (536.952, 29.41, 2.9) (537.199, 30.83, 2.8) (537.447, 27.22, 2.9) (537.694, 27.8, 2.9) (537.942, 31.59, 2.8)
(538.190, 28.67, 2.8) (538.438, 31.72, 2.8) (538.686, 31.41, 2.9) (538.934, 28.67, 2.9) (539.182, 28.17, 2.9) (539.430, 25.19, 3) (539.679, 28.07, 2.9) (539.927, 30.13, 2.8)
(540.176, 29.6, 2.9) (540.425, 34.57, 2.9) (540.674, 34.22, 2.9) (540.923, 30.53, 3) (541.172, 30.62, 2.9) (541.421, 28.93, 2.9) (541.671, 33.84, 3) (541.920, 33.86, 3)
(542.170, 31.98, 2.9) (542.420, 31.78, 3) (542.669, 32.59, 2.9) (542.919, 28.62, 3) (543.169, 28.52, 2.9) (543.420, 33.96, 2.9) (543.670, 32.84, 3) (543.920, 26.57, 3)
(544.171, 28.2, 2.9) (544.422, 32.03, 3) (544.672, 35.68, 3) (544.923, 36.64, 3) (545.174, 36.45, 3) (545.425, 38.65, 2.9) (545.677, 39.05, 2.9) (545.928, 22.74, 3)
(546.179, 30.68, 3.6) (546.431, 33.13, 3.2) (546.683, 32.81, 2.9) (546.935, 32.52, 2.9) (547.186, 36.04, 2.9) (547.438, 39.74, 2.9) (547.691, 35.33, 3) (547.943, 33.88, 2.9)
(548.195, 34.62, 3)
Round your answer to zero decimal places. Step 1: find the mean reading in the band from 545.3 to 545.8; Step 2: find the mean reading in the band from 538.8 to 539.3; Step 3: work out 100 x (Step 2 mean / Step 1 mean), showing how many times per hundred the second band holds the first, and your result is 73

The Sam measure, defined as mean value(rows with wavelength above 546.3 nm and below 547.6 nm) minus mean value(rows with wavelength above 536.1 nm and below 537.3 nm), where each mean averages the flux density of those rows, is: 6.9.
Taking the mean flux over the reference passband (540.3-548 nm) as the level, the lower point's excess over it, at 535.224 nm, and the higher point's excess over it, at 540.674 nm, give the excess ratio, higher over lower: -2.1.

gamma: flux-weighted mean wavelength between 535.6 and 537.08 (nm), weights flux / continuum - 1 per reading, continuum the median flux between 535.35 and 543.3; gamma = 536.31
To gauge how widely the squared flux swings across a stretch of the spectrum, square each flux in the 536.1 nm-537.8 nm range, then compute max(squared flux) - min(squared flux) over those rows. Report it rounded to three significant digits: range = 431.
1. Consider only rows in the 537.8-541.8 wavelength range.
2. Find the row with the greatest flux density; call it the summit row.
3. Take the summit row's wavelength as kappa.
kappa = 540.425 nm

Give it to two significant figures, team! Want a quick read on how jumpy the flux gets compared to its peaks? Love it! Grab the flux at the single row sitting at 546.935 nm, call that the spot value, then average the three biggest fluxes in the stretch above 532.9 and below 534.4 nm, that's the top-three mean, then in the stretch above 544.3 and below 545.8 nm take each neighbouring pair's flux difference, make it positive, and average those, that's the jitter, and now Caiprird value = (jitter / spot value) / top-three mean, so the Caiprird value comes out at 0.0014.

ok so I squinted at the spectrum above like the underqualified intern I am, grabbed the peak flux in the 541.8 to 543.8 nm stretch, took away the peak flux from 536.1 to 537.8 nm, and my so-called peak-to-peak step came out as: 3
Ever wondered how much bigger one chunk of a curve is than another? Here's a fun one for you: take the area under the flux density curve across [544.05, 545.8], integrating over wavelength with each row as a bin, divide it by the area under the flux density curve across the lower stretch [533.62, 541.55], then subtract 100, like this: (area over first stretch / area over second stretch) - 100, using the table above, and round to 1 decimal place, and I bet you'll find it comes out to -99.7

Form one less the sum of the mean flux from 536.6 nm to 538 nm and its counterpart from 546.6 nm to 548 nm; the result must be -62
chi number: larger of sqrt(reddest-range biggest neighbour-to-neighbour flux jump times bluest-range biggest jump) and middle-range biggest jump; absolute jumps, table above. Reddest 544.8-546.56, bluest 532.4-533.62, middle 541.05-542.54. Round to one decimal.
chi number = 9.0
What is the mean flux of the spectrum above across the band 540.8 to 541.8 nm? 31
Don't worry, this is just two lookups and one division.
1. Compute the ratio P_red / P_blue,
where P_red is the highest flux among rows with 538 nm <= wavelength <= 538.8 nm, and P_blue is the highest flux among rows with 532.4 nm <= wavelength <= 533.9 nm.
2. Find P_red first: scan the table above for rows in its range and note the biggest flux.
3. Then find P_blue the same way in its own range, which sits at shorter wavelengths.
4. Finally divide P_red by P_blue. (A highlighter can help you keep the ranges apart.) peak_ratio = 0.97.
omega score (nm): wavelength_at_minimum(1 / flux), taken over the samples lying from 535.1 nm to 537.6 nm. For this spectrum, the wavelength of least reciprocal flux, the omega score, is 535.224 nm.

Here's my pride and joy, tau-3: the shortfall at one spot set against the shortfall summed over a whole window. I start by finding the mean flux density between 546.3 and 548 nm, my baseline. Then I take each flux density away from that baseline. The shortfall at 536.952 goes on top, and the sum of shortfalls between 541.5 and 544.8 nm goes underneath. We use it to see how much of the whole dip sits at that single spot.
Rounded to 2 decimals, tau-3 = 0.13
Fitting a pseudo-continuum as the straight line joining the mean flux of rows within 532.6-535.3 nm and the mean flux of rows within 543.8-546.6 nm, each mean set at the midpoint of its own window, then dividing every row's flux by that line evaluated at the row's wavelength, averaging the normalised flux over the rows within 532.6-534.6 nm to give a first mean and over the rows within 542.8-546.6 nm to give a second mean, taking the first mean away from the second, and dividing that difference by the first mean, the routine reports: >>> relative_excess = -0.01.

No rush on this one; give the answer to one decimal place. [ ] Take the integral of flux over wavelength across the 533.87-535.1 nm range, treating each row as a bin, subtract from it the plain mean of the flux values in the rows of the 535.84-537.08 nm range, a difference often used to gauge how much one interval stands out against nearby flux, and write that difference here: 7.3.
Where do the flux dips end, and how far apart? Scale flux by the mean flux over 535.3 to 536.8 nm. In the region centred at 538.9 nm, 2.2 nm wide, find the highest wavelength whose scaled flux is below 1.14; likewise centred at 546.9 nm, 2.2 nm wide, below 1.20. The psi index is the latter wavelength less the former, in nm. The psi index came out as 6.25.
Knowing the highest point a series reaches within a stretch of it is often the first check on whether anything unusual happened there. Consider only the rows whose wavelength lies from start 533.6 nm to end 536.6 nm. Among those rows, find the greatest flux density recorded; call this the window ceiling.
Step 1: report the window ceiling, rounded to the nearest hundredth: 32.12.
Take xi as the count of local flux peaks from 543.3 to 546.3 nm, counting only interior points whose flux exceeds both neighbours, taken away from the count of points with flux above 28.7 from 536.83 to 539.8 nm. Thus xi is 3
